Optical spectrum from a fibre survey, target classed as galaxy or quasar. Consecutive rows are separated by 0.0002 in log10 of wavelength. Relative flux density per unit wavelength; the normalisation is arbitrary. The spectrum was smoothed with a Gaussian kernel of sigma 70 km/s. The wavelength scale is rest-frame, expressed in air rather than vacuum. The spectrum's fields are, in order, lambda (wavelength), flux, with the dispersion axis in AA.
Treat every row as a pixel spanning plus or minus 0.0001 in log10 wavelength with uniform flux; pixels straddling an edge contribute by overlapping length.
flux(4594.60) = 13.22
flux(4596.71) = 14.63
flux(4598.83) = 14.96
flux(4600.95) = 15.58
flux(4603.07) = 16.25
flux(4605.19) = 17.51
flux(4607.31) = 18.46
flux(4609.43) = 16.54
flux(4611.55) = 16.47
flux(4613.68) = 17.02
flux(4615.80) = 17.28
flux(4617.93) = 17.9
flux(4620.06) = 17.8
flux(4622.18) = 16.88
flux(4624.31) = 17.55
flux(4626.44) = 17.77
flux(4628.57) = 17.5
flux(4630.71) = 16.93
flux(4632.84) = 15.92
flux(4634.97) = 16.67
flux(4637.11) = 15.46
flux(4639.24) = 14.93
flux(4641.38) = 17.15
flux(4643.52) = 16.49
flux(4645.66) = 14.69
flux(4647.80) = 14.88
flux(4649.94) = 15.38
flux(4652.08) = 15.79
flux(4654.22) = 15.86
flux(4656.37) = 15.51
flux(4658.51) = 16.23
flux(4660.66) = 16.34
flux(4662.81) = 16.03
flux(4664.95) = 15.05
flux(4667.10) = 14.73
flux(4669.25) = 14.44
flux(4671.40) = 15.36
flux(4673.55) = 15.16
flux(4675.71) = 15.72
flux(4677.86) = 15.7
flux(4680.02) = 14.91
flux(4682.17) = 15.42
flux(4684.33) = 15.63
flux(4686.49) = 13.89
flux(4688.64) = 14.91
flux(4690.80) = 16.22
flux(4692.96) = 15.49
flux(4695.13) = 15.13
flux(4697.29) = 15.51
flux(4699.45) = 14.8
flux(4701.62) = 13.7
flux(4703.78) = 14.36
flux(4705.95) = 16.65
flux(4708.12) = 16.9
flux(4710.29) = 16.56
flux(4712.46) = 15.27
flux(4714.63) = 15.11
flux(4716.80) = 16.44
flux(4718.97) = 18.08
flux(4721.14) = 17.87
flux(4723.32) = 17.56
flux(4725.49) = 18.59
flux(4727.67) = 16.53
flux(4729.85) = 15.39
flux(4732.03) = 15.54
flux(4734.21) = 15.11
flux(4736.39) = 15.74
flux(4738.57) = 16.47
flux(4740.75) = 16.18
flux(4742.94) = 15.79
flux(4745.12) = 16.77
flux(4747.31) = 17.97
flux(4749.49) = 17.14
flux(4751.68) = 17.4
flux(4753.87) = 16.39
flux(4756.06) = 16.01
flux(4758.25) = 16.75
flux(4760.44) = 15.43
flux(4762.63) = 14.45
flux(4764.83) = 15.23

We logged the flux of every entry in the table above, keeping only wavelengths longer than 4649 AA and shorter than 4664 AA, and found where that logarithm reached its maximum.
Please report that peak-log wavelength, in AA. 4660.66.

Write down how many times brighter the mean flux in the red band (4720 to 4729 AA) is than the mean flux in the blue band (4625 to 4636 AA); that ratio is 1.04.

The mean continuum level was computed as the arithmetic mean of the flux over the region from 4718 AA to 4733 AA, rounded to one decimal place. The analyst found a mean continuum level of 17.1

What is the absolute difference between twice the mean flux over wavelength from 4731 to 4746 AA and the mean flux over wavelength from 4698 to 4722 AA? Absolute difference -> 15.9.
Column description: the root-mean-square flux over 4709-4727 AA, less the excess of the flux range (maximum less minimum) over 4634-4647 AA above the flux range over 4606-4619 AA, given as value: 16.5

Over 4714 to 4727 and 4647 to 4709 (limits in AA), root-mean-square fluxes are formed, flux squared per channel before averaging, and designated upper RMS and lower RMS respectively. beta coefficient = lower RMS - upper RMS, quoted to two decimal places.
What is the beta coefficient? -1.93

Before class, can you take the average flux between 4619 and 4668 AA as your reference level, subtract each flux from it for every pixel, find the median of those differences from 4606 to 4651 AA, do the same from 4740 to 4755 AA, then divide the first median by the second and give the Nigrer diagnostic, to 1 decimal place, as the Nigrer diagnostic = 1.2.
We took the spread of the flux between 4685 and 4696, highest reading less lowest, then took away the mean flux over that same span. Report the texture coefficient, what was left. -12.8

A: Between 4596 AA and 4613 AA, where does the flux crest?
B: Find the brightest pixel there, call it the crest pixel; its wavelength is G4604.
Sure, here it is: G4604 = 4607.31 AA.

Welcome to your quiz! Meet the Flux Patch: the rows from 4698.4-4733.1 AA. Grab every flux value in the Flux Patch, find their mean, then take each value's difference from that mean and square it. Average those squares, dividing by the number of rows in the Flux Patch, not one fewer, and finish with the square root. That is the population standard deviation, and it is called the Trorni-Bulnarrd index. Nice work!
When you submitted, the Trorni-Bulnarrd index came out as 1.4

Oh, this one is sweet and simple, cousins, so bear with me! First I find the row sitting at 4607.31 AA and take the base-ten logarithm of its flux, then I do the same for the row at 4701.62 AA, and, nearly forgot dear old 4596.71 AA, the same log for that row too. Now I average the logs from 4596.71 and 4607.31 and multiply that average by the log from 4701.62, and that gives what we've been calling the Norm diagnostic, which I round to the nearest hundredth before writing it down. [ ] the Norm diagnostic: 1.38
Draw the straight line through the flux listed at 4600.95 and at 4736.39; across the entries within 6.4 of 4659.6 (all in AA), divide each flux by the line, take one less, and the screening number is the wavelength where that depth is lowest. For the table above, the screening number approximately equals 4664.95 AA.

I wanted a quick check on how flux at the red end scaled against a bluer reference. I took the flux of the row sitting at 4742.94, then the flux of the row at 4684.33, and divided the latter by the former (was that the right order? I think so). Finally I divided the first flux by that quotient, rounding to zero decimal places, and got 16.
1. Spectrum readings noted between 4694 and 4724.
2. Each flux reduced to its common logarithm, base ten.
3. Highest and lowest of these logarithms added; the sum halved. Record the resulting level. 1.20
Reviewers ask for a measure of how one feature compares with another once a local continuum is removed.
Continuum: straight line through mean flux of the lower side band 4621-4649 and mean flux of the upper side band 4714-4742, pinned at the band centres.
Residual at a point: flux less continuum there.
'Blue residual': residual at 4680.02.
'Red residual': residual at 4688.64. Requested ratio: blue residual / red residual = 1.0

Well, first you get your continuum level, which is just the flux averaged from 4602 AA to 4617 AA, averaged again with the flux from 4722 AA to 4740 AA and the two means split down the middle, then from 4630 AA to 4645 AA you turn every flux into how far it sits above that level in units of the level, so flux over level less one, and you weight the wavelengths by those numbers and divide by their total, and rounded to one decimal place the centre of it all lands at 4637.5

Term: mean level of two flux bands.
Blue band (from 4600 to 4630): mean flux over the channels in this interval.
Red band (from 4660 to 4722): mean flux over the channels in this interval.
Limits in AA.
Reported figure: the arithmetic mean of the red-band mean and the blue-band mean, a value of 16.4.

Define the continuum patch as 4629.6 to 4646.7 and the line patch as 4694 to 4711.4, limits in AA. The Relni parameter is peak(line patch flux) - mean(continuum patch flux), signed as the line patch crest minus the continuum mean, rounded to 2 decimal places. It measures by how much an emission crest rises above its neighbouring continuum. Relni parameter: 0.87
